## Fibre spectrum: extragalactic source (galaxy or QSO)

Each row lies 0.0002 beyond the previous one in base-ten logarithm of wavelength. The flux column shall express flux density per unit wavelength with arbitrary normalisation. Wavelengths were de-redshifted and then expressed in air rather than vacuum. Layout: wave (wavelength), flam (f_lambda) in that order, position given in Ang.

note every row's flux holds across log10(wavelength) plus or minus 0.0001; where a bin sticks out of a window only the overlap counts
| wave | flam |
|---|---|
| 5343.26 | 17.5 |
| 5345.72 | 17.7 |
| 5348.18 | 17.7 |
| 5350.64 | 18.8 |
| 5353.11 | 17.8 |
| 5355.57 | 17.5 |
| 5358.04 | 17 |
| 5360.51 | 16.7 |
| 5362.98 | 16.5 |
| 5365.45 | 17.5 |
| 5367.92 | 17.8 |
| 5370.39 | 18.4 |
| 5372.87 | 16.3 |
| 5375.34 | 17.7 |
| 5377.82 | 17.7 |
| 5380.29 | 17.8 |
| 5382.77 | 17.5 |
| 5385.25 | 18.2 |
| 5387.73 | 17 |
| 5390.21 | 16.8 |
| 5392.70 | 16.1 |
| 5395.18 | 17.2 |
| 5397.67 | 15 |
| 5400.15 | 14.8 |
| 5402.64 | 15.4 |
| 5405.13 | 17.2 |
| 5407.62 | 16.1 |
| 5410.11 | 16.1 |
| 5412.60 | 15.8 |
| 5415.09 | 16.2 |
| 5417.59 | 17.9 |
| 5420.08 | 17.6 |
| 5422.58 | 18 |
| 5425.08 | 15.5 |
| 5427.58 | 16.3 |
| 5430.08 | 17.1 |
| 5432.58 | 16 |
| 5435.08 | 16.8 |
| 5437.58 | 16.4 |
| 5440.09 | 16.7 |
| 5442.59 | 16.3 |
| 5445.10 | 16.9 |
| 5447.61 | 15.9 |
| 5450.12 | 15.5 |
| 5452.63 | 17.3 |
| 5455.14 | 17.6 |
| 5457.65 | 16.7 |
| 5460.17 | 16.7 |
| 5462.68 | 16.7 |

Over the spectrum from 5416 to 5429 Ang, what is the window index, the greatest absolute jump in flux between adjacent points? 2.5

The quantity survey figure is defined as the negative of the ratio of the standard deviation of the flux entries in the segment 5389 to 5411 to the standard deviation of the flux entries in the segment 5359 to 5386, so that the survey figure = -1.3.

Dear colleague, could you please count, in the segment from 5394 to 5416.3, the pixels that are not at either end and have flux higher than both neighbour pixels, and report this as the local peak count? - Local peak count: 1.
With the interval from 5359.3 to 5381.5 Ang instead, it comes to 1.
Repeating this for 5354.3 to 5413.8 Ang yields 5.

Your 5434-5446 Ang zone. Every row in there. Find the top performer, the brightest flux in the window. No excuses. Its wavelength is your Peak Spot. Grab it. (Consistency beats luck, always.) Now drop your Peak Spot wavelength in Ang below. 5445.10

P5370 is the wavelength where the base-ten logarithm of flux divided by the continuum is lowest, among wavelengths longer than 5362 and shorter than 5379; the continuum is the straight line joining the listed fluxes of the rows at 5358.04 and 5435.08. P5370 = 5372.87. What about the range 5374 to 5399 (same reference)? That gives 5397.67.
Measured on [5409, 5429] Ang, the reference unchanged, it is 5425.08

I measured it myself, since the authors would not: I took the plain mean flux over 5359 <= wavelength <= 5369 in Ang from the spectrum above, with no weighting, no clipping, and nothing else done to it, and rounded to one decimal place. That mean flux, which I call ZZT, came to 17.1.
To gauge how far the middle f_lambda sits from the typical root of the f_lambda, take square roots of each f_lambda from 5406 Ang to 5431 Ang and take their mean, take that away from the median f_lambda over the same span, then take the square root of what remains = 3.49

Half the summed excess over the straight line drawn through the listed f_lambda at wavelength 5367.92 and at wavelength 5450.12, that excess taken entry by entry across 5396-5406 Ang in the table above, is -2.5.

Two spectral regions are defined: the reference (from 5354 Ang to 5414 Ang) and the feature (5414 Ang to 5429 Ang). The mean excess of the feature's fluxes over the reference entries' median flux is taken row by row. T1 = -0.1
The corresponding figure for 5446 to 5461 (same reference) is -0.4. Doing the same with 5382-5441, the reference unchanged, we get -0.4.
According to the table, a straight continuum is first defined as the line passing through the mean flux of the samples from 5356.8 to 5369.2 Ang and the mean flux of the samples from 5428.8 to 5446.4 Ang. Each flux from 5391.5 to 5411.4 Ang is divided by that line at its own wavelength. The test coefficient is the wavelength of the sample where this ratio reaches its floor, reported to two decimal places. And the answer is 5400.15 Ang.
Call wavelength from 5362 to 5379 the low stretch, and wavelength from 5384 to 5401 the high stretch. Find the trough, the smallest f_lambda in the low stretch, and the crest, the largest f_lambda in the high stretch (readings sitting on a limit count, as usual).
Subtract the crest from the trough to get -1.9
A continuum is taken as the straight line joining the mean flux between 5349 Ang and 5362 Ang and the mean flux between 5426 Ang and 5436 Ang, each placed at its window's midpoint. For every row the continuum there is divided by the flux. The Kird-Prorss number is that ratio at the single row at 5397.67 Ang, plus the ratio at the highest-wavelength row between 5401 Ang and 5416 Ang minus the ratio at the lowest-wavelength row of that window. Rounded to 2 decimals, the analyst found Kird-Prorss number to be 1.07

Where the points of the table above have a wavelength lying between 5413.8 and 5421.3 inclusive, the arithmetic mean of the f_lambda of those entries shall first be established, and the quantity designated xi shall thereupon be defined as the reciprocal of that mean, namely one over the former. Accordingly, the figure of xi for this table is 0.0580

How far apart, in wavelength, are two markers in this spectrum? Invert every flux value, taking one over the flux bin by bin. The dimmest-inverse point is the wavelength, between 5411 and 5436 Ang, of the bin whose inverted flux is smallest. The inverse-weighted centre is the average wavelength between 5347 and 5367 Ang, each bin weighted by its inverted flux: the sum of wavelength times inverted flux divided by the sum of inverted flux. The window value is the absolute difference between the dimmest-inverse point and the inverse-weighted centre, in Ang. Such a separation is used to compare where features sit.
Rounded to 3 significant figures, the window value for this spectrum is 65.6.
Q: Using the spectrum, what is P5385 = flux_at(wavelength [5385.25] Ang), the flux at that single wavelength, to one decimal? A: 18.2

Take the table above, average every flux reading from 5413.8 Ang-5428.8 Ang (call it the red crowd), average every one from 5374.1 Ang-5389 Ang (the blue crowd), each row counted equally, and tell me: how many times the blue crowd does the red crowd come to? 0.958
